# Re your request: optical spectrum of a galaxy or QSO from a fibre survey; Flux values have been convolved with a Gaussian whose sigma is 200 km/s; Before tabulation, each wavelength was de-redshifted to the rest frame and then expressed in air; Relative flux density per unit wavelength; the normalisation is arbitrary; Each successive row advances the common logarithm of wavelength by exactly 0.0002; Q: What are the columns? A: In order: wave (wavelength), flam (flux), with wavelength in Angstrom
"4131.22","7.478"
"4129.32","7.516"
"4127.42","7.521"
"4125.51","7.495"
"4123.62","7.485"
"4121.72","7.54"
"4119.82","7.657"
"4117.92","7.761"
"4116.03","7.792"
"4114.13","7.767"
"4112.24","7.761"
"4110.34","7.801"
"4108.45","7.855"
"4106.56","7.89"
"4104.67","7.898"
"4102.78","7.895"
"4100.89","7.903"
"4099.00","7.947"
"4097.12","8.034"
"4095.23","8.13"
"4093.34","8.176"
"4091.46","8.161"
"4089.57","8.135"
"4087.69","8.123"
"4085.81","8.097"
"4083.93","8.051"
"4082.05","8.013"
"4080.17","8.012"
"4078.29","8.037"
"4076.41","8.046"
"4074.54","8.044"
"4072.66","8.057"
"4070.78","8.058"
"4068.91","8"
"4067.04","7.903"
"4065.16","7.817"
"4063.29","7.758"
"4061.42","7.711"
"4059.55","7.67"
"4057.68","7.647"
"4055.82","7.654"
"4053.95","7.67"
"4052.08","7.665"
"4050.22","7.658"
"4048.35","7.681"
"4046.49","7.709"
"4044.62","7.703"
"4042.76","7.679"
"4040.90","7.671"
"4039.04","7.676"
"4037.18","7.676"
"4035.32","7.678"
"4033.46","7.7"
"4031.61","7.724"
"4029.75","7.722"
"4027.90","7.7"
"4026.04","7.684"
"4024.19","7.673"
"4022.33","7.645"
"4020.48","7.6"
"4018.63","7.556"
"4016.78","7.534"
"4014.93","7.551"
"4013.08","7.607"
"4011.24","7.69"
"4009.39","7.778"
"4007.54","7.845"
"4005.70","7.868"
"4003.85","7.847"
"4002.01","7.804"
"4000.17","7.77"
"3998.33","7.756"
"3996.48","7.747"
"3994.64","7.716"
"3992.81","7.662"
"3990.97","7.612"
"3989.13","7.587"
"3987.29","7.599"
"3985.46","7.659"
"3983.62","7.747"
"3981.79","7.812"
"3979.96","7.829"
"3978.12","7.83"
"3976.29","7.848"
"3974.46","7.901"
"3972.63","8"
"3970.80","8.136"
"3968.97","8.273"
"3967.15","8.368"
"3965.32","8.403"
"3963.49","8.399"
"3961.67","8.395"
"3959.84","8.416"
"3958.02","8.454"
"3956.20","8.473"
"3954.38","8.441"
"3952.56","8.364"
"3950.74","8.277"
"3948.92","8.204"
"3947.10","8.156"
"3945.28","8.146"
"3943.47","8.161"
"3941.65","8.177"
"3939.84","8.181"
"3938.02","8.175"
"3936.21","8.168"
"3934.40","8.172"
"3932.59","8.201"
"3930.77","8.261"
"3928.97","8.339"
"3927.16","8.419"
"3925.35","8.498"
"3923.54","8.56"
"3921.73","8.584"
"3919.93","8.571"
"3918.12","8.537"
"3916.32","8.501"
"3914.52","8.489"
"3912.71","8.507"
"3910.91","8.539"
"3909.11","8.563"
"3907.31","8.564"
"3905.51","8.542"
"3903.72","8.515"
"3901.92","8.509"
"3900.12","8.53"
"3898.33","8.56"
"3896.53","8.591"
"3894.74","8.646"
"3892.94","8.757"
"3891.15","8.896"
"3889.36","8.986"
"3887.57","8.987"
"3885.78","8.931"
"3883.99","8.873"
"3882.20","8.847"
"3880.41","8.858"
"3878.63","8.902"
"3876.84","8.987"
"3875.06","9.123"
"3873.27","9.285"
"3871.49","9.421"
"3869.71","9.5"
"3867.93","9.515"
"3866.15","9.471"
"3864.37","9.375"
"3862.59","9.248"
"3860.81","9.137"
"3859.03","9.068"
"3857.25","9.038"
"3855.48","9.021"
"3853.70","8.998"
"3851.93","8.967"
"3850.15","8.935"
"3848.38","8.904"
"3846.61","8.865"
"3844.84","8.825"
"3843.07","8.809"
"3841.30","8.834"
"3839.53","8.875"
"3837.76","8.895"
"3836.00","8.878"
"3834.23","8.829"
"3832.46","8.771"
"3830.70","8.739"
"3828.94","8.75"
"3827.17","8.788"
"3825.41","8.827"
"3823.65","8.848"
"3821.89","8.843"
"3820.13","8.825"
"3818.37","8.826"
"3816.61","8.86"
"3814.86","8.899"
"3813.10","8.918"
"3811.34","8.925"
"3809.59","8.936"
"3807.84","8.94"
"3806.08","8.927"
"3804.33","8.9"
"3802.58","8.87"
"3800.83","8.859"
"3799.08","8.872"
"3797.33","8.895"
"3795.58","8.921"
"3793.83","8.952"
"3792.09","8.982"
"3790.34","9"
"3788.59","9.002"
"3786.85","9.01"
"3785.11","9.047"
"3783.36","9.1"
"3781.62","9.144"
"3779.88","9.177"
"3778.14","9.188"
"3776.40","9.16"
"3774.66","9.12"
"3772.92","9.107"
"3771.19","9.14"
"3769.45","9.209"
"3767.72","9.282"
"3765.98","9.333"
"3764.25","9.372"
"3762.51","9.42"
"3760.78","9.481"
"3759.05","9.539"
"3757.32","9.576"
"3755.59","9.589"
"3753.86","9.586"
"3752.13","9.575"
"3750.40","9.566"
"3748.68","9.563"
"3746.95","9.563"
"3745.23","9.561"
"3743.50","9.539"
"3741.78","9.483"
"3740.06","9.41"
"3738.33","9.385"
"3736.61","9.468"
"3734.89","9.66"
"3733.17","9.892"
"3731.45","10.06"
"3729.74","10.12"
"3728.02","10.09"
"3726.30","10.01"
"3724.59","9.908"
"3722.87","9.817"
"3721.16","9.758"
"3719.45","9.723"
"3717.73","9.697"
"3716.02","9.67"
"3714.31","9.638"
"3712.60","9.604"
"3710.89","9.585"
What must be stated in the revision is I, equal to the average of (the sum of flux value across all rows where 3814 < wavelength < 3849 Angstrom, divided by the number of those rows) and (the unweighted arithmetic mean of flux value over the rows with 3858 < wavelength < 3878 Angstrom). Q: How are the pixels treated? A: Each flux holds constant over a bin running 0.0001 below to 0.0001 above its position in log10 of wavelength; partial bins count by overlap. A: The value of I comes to 9.1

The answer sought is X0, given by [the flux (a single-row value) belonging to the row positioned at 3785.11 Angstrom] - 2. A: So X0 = 7.05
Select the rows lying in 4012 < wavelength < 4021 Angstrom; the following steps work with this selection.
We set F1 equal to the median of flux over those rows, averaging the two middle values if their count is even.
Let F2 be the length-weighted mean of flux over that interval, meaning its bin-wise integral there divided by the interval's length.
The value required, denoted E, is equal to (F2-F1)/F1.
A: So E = 0.003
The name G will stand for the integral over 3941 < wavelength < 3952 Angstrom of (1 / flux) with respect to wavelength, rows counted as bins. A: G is 1.34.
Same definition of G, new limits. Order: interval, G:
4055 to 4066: 1.43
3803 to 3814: 1.23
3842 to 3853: 1.24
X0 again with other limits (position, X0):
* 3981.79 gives 5.81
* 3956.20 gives 6.47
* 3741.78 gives 7.48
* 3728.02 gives 8.09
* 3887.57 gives 6.99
